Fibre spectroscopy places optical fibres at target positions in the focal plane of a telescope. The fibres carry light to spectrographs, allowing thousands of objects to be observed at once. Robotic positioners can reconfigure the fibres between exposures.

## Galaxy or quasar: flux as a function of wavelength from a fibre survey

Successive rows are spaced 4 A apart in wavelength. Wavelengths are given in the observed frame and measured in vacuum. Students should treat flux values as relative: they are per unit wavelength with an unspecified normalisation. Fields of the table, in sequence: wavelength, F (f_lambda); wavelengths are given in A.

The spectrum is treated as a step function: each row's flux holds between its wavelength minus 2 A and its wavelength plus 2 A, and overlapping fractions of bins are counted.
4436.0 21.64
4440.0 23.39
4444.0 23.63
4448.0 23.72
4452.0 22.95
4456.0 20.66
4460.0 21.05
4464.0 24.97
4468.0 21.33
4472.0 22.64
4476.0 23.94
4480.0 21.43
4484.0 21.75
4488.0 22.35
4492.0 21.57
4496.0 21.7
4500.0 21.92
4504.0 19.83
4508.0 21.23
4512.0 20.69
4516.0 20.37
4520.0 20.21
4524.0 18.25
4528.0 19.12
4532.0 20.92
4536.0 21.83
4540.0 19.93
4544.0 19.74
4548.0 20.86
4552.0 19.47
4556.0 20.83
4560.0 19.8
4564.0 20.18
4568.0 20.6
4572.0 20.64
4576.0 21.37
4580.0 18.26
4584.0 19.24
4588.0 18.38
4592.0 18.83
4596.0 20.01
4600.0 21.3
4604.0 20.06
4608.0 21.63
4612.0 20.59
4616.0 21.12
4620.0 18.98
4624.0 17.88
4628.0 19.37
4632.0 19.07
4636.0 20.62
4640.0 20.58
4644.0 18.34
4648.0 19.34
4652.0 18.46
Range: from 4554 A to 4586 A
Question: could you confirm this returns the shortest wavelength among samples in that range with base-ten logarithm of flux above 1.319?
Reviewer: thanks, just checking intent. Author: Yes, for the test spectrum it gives 4576.0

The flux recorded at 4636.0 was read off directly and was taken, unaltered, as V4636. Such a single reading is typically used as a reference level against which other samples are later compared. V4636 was 20.62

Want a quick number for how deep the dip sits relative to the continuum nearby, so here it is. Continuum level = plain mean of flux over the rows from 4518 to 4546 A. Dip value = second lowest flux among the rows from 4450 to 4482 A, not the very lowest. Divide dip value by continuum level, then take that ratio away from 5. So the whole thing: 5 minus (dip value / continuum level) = 3.95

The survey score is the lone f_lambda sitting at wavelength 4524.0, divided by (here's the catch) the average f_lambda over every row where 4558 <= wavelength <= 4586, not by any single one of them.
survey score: 0.912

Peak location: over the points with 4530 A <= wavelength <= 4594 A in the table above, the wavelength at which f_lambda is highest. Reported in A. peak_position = 4536.0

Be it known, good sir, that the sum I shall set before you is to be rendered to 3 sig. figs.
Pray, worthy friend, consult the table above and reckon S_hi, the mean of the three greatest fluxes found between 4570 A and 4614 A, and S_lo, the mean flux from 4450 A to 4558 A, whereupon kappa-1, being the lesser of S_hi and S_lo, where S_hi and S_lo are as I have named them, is 21.2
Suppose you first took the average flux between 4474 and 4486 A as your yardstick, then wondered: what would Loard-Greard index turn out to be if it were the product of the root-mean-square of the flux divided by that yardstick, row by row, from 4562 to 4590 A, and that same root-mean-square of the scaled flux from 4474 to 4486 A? 0.89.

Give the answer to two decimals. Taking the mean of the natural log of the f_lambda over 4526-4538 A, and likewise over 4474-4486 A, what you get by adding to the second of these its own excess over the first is 3.19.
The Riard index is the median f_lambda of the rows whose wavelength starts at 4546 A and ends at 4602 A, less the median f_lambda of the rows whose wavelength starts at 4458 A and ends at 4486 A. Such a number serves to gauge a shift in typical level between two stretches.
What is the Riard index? -1.7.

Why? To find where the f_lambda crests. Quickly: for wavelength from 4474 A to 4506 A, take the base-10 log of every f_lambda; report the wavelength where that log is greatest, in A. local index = 4476.0 A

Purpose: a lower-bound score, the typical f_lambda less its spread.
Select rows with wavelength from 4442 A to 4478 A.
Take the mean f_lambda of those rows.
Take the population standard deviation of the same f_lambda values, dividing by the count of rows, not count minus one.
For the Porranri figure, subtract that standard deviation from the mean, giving 21.4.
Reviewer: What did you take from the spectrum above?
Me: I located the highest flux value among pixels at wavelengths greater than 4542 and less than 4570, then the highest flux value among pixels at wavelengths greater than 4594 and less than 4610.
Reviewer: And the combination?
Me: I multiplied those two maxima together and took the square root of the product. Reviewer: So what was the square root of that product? 21.2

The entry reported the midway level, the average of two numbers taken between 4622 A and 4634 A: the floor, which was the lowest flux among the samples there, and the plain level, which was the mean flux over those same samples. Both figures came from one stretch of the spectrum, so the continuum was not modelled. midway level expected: 18.3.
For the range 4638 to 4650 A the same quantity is 18.9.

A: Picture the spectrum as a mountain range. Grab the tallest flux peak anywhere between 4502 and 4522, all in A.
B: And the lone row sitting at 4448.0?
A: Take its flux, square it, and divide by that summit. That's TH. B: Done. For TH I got 26.5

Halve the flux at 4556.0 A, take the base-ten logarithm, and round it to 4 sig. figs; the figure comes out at 1.018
